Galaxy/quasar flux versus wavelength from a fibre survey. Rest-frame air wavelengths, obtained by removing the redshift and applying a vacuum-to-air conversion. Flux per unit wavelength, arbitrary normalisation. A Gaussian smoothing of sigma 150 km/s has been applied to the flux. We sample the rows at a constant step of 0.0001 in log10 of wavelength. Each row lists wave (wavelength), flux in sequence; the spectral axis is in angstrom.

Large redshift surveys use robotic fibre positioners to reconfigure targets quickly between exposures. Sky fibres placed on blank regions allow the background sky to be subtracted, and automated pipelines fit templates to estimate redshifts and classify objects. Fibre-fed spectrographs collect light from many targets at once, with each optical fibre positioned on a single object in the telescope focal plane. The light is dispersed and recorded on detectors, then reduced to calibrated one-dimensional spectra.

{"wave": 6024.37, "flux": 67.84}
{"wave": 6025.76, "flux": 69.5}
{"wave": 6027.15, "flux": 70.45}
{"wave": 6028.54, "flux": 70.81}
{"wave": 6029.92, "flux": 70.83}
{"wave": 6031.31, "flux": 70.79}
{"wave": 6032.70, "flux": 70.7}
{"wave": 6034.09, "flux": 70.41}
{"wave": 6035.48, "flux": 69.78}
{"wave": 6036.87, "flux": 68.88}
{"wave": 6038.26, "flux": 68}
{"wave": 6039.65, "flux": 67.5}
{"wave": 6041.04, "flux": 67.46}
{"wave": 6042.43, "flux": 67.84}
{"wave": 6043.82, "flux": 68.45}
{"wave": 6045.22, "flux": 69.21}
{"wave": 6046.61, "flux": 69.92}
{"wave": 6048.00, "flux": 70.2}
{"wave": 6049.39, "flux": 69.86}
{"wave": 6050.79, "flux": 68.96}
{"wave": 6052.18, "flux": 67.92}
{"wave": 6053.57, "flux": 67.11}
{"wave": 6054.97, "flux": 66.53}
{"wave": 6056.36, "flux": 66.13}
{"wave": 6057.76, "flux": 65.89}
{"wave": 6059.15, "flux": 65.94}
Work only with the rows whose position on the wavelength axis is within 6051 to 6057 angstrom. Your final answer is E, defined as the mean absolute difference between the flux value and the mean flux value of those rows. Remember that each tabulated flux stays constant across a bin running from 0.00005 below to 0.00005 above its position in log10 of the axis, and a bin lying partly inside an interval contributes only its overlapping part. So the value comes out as 0.6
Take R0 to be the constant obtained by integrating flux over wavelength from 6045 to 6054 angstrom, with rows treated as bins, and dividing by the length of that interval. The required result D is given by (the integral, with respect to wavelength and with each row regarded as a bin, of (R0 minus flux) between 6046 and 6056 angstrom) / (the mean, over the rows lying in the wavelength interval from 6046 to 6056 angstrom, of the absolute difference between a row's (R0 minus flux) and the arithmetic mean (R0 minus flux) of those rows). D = 5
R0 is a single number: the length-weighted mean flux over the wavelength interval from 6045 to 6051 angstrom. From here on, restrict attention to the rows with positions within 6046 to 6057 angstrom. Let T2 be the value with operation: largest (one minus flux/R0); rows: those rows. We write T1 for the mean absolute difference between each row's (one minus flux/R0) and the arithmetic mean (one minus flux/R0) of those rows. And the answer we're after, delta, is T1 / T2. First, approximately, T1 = 0.020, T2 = 0.052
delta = 0.39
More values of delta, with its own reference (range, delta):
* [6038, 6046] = 0.22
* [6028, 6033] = -0.04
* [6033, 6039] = 0.48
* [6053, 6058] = 0.11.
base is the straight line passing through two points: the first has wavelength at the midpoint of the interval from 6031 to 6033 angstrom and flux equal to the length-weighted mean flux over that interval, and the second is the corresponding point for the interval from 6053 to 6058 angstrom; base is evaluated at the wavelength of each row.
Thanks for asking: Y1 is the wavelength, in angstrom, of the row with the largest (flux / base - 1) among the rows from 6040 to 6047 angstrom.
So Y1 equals 6046.61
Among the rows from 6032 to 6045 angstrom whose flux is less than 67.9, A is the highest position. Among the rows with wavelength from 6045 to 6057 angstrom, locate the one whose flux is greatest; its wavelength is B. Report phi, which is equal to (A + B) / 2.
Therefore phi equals 6045.2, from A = 6042.43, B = 6048.00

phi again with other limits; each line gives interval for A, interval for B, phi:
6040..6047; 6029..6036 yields 6036.2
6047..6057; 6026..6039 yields 6043.1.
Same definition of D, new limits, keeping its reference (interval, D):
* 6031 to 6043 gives 1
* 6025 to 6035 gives -41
